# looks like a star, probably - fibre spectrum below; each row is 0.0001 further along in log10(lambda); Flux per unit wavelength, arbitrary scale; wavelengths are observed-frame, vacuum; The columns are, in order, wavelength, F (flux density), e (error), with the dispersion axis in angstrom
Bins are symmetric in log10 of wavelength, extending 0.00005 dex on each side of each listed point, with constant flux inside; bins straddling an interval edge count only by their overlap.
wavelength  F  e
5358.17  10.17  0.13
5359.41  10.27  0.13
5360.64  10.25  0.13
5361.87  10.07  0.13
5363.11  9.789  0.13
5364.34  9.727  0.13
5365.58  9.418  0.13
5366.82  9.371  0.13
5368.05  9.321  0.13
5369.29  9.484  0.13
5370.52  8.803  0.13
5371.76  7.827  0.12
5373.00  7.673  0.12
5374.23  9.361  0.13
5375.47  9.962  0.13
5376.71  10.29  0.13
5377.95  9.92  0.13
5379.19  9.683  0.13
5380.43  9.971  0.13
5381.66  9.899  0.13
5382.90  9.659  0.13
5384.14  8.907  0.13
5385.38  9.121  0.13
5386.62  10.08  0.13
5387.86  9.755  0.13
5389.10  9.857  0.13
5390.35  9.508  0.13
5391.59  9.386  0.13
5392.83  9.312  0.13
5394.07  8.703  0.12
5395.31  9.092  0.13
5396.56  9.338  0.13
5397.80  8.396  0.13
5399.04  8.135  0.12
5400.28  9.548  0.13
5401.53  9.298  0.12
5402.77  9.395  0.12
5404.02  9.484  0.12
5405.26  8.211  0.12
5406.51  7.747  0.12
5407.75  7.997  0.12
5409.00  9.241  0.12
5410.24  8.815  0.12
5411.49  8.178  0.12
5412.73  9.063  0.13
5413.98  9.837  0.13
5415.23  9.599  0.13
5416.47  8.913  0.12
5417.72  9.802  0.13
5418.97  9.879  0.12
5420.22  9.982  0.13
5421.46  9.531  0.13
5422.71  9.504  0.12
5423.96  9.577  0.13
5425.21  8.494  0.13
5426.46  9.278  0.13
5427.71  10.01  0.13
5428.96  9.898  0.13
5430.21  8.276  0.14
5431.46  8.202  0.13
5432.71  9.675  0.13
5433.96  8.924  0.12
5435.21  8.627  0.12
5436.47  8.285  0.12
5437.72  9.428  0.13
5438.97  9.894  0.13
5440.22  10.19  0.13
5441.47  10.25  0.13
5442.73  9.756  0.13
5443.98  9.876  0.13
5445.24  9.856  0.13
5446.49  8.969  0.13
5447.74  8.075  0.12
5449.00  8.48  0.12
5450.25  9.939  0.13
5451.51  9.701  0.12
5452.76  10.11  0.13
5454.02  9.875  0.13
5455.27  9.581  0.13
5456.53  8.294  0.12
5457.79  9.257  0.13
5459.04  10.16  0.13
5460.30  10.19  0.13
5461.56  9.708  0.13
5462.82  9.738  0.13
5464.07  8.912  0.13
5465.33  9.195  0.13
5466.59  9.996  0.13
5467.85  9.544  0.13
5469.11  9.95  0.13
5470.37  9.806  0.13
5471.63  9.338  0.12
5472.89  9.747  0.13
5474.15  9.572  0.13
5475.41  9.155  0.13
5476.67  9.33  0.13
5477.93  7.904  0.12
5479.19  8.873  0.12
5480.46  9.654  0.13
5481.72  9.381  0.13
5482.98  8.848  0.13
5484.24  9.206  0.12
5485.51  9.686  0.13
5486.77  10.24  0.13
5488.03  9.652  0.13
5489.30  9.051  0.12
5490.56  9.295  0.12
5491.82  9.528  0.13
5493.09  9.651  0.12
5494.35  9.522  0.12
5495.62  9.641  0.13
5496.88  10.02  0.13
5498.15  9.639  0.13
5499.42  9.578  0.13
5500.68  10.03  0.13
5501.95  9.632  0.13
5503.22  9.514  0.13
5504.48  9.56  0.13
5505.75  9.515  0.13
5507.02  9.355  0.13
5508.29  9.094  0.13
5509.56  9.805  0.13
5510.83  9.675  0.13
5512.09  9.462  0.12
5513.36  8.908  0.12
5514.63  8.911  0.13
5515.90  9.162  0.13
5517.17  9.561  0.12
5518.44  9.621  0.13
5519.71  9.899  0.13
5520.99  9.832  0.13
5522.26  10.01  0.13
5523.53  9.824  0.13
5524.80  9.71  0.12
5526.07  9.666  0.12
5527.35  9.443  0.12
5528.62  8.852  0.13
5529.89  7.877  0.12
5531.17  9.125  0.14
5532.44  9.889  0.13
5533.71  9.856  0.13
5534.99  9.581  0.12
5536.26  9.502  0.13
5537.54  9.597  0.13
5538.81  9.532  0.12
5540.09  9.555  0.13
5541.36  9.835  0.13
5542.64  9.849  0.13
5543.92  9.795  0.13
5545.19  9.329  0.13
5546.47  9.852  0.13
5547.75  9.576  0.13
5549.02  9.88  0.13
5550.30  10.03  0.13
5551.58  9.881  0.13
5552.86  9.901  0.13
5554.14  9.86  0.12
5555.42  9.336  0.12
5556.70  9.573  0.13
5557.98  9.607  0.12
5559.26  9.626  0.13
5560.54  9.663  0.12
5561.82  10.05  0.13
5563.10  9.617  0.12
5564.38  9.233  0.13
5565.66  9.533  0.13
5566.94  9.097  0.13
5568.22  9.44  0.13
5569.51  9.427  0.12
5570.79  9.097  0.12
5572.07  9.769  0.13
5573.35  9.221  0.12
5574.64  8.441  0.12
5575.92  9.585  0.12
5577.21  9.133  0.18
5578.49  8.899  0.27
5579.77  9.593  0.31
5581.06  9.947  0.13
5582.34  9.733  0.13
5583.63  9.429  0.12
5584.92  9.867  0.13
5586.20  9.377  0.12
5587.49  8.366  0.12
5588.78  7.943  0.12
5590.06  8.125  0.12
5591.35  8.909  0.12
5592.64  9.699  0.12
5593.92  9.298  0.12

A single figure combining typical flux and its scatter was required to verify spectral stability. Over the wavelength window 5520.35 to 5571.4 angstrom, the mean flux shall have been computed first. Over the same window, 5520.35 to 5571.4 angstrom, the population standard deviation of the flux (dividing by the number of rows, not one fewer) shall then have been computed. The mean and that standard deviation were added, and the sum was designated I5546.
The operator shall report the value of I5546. 10.0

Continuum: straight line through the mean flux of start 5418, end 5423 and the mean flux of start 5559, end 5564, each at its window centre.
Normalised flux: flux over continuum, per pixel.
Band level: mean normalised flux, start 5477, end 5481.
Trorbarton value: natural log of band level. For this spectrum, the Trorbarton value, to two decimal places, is -0.10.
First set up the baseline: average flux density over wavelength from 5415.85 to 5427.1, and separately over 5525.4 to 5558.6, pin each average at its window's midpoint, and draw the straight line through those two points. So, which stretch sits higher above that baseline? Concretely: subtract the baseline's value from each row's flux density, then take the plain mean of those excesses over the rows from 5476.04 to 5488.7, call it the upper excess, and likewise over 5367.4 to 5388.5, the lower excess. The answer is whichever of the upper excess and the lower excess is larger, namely 0.0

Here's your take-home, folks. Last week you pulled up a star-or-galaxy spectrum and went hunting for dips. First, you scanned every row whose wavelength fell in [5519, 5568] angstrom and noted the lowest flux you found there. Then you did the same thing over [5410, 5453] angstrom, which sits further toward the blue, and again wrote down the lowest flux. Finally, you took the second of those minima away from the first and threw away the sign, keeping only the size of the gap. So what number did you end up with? 0.20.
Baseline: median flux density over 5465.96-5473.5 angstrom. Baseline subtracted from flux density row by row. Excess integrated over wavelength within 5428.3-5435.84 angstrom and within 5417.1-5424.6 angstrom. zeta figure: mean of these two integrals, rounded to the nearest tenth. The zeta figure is -3.4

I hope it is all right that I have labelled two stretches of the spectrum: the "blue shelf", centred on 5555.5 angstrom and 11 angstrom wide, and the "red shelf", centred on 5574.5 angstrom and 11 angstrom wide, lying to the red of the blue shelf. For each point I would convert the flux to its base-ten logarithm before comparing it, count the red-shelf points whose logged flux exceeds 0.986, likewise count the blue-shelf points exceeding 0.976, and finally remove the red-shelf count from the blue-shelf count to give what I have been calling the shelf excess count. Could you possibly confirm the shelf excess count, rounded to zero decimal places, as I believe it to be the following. 7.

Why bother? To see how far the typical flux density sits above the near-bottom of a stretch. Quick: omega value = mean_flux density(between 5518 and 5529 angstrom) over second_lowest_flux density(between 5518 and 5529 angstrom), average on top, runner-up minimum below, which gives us 1.02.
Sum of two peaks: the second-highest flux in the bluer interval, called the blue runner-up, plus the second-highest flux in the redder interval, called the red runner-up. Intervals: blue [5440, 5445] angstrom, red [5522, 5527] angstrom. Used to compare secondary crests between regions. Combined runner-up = 20.0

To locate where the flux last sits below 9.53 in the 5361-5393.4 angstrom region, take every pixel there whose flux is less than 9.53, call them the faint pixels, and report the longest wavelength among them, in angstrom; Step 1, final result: 5392.83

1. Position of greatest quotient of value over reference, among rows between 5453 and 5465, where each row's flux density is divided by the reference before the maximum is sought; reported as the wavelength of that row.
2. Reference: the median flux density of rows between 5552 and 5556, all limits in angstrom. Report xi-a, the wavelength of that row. 5460.30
